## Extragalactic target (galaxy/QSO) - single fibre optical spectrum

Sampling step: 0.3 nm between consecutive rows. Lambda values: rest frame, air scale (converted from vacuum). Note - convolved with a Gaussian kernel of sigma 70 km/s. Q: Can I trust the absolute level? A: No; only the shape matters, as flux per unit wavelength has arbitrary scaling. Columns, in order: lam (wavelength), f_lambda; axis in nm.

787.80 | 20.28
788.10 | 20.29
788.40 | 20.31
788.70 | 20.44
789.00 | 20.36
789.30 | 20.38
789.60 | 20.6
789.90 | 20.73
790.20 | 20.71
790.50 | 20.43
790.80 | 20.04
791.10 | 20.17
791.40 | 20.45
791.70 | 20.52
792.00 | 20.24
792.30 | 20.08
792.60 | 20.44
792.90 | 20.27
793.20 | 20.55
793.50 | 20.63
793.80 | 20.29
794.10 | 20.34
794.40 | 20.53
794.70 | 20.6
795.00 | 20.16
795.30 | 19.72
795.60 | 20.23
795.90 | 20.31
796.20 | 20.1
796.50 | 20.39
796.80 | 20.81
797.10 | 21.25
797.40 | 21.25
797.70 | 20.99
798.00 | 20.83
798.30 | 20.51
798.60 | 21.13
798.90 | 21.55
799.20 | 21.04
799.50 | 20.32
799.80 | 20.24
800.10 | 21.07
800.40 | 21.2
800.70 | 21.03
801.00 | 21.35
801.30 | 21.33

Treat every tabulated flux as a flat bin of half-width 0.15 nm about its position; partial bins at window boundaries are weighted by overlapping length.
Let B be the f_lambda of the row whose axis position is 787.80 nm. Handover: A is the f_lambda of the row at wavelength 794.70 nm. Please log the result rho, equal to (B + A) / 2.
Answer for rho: 20.4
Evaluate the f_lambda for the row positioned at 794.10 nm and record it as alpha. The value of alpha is 20.34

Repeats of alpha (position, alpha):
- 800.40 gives 21.2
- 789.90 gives 20.73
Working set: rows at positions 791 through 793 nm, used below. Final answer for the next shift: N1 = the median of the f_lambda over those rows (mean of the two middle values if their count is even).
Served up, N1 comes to 20.3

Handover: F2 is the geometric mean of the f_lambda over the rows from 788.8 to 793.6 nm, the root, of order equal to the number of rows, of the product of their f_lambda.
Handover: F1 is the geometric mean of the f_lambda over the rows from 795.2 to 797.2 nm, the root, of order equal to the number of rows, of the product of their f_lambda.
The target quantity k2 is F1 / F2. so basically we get 1.00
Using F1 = 20.4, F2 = 20.4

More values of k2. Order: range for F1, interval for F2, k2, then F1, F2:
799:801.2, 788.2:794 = 1.02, 20.9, 20.4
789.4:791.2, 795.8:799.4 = 0.98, 20.4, 20.8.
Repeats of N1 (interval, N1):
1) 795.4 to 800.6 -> 20.8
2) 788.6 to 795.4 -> 20.4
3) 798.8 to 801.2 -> 21.1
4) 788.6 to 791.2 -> 20.4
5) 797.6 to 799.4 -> 21.0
